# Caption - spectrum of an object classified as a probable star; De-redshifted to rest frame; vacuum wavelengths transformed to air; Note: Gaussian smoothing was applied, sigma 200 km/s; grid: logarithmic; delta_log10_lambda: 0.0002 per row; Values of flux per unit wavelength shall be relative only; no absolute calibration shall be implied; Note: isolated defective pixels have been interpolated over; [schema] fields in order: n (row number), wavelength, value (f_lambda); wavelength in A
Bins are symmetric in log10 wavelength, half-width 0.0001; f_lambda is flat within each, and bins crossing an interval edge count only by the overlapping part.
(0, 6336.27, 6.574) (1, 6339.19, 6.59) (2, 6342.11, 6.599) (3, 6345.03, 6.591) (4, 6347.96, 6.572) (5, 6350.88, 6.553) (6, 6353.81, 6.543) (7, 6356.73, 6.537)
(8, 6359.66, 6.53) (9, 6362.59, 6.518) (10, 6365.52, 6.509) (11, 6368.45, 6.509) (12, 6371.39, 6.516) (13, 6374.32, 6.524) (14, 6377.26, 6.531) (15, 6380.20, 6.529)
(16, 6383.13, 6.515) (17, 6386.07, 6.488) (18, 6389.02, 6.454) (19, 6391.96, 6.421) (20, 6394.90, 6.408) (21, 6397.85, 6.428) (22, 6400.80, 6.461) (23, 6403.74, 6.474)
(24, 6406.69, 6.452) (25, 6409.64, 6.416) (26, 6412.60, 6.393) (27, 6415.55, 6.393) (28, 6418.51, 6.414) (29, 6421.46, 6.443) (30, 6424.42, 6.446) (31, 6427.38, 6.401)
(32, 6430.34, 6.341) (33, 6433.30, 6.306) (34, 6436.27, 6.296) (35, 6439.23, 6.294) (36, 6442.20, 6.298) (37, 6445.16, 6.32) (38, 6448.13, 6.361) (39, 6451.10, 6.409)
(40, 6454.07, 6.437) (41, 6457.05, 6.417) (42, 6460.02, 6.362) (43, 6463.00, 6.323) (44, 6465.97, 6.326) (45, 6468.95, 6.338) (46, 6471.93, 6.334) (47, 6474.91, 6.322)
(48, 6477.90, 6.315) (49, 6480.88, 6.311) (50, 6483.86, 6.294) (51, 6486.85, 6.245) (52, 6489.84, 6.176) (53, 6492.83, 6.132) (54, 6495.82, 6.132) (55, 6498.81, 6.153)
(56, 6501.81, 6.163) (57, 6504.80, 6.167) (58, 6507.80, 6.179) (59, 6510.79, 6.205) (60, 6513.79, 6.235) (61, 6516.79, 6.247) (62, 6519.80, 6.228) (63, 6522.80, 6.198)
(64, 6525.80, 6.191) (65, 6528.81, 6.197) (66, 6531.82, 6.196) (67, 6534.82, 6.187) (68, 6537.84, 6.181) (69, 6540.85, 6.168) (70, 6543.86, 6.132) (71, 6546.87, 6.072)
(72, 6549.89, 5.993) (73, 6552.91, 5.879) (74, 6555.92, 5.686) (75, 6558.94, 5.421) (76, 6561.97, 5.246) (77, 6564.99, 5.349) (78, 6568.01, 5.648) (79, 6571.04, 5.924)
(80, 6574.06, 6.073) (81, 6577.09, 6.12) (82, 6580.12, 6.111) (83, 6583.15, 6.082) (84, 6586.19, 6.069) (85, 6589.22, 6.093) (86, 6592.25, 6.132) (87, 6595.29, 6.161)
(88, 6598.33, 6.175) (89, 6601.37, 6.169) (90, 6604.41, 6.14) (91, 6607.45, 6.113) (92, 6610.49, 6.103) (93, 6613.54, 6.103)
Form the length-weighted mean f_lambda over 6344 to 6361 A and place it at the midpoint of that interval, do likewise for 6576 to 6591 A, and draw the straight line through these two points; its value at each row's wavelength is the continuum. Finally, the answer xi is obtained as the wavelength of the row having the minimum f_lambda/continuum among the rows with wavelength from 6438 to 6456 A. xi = 6439.23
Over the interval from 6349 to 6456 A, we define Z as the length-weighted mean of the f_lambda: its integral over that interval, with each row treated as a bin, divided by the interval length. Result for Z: 6.4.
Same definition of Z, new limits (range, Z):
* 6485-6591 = 6.0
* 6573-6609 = 6.1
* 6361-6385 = 6.5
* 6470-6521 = 6.2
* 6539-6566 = 5.8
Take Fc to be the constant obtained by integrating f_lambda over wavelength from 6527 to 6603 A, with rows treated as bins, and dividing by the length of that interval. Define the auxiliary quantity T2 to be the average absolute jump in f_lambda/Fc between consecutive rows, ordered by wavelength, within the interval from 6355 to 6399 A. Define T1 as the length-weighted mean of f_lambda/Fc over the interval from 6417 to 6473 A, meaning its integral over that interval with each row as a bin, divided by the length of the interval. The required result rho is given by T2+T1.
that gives 1.07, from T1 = 1.06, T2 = 0.0023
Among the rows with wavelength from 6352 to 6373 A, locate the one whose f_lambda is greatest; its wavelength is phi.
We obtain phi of 6353.81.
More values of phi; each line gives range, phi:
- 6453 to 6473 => 6454.07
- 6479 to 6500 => 6480.88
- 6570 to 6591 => 6577.09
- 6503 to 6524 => 6516.79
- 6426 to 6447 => 6427.38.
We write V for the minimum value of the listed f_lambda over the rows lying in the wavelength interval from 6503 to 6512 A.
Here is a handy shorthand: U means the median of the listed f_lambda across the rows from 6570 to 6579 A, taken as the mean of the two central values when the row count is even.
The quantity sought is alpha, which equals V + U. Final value 12.2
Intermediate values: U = 6.07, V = 6.167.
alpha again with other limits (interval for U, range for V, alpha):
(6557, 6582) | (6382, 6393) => 12.2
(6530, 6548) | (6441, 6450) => 12.5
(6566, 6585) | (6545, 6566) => 11.3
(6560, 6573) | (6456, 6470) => 11.8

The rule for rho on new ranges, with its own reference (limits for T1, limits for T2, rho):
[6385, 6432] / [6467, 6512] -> 1.08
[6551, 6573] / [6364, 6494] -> 0.94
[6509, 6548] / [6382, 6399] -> 1.04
